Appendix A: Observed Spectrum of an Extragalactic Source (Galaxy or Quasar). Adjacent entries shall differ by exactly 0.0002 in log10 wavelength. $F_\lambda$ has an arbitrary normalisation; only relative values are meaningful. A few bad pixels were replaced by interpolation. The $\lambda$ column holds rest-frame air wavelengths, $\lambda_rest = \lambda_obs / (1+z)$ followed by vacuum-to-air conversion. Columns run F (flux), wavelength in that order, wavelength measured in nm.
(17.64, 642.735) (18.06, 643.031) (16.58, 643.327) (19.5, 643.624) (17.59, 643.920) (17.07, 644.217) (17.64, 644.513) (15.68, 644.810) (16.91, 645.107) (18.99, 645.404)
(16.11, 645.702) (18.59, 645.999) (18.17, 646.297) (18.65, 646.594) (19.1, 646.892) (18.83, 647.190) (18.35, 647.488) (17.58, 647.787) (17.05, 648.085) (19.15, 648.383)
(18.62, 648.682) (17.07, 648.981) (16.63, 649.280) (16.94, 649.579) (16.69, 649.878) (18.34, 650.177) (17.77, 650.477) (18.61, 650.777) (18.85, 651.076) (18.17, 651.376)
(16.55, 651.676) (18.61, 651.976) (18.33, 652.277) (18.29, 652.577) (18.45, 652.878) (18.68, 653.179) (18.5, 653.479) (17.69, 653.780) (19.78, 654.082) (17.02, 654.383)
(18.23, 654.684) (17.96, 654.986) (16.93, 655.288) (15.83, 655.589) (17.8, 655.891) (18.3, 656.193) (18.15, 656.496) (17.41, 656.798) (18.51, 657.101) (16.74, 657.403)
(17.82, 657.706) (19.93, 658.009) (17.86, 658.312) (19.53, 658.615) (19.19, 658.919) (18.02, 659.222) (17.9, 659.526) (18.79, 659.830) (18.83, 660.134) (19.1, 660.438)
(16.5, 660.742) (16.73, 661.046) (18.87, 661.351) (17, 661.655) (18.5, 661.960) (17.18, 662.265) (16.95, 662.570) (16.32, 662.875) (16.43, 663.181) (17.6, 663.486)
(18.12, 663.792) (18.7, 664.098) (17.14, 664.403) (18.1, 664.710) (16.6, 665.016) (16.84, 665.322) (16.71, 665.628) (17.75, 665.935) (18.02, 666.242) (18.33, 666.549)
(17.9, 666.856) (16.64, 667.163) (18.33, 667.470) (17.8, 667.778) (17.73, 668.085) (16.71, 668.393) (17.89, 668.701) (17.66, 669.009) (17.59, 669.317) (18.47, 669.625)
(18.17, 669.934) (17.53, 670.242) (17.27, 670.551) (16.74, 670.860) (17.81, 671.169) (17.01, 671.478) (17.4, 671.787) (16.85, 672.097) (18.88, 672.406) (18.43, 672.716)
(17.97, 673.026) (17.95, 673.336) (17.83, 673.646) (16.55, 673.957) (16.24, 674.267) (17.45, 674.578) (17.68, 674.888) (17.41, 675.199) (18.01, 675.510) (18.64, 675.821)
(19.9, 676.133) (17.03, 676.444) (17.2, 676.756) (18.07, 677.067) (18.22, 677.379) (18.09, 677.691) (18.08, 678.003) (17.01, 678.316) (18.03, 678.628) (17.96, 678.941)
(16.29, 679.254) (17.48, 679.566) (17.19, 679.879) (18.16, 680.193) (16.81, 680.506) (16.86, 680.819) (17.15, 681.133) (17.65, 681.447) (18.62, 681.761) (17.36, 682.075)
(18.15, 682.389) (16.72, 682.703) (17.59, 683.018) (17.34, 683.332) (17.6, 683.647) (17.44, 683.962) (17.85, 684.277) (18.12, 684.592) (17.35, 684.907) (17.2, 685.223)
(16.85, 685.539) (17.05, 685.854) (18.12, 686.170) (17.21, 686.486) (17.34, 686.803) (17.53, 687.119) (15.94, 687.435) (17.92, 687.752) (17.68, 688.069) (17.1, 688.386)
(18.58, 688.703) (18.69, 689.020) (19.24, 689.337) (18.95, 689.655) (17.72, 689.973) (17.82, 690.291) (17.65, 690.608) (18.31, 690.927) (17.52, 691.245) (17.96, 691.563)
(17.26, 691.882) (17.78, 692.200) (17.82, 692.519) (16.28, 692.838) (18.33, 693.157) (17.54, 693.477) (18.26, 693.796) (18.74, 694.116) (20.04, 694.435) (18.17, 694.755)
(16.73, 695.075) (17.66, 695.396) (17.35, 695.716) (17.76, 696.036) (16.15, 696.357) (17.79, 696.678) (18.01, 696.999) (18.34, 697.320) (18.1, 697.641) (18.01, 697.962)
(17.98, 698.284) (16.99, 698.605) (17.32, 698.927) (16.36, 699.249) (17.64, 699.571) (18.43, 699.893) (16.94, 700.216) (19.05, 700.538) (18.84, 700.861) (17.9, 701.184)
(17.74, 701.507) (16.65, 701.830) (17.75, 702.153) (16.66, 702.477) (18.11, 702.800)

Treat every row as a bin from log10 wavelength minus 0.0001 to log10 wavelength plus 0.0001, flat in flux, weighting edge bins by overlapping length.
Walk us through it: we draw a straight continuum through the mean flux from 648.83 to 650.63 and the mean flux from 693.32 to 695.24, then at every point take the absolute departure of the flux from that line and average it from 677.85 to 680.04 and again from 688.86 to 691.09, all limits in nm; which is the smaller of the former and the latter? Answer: 0.556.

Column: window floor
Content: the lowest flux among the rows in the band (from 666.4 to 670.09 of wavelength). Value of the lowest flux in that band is 16.64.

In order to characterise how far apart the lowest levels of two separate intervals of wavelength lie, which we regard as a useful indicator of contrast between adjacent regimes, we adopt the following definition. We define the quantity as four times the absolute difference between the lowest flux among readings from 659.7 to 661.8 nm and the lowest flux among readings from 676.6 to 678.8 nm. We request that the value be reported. 2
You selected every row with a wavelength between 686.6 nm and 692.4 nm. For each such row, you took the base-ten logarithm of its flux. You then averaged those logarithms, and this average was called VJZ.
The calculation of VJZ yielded 1.25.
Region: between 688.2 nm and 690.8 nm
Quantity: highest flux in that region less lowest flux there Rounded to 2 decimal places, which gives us 2.14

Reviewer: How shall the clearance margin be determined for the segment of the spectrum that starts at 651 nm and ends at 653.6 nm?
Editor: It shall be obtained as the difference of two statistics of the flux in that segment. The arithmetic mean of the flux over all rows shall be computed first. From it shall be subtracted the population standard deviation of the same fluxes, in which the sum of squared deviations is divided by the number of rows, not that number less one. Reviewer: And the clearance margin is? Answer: 17.6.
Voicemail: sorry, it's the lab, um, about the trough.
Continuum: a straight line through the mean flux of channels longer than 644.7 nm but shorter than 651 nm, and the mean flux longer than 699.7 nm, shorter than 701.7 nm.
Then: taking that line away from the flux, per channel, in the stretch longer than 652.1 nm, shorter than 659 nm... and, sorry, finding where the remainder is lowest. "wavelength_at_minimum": 655.589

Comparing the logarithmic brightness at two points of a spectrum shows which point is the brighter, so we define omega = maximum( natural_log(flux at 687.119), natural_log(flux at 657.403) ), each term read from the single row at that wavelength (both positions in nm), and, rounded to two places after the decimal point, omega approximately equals 2.86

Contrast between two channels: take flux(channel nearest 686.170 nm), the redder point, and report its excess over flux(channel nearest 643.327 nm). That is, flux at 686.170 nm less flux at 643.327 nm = 1.5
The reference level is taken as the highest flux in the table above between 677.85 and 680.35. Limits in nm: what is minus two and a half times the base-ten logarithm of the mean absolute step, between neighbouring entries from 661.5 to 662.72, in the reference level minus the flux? 0.0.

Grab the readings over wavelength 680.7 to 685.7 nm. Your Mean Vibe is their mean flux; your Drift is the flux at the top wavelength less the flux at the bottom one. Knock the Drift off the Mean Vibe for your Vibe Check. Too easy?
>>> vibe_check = 17.50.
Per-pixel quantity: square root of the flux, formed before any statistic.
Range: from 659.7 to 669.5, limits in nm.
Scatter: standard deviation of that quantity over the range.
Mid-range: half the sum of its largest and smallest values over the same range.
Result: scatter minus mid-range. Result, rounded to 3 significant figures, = -4.11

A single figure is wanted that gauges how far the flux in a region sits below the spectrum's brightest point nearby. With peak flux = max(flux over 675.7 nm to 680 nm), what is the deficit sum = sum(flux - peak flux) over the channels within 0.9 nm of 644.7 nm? -16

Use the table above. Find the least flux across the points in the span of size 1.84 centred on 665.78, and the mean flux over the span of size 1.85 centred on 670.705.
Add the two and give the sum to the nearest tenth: 34.0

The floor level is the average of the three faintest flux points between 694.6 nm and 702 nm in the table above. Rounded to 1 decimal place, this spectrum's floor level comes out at 16.4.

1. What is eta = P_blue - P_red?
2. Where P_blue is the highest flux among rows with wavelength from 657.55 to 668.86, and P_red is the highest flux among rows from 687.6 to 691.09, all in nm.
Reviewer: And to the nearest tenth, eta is 0.7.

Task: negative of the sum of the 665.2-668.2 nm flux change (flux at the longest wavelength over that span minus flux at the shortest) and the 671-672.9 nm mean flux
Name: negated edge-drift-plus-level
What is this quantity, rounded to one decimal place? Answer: -18.6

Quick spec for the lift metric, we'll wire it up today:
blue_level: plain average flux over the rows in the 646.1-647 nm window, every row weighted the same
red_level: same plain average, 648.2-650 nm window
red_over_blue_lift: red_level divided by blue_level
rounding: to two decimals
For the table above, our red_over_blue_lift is 0.94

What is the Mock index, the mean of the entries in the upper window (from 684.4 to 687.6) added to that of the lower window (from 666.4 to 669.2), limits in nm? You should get 34.9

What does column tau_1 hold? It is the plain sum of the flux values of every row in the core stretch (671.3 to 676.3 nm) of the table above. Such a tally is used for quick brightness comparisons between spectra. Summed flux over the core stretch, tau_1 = 284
